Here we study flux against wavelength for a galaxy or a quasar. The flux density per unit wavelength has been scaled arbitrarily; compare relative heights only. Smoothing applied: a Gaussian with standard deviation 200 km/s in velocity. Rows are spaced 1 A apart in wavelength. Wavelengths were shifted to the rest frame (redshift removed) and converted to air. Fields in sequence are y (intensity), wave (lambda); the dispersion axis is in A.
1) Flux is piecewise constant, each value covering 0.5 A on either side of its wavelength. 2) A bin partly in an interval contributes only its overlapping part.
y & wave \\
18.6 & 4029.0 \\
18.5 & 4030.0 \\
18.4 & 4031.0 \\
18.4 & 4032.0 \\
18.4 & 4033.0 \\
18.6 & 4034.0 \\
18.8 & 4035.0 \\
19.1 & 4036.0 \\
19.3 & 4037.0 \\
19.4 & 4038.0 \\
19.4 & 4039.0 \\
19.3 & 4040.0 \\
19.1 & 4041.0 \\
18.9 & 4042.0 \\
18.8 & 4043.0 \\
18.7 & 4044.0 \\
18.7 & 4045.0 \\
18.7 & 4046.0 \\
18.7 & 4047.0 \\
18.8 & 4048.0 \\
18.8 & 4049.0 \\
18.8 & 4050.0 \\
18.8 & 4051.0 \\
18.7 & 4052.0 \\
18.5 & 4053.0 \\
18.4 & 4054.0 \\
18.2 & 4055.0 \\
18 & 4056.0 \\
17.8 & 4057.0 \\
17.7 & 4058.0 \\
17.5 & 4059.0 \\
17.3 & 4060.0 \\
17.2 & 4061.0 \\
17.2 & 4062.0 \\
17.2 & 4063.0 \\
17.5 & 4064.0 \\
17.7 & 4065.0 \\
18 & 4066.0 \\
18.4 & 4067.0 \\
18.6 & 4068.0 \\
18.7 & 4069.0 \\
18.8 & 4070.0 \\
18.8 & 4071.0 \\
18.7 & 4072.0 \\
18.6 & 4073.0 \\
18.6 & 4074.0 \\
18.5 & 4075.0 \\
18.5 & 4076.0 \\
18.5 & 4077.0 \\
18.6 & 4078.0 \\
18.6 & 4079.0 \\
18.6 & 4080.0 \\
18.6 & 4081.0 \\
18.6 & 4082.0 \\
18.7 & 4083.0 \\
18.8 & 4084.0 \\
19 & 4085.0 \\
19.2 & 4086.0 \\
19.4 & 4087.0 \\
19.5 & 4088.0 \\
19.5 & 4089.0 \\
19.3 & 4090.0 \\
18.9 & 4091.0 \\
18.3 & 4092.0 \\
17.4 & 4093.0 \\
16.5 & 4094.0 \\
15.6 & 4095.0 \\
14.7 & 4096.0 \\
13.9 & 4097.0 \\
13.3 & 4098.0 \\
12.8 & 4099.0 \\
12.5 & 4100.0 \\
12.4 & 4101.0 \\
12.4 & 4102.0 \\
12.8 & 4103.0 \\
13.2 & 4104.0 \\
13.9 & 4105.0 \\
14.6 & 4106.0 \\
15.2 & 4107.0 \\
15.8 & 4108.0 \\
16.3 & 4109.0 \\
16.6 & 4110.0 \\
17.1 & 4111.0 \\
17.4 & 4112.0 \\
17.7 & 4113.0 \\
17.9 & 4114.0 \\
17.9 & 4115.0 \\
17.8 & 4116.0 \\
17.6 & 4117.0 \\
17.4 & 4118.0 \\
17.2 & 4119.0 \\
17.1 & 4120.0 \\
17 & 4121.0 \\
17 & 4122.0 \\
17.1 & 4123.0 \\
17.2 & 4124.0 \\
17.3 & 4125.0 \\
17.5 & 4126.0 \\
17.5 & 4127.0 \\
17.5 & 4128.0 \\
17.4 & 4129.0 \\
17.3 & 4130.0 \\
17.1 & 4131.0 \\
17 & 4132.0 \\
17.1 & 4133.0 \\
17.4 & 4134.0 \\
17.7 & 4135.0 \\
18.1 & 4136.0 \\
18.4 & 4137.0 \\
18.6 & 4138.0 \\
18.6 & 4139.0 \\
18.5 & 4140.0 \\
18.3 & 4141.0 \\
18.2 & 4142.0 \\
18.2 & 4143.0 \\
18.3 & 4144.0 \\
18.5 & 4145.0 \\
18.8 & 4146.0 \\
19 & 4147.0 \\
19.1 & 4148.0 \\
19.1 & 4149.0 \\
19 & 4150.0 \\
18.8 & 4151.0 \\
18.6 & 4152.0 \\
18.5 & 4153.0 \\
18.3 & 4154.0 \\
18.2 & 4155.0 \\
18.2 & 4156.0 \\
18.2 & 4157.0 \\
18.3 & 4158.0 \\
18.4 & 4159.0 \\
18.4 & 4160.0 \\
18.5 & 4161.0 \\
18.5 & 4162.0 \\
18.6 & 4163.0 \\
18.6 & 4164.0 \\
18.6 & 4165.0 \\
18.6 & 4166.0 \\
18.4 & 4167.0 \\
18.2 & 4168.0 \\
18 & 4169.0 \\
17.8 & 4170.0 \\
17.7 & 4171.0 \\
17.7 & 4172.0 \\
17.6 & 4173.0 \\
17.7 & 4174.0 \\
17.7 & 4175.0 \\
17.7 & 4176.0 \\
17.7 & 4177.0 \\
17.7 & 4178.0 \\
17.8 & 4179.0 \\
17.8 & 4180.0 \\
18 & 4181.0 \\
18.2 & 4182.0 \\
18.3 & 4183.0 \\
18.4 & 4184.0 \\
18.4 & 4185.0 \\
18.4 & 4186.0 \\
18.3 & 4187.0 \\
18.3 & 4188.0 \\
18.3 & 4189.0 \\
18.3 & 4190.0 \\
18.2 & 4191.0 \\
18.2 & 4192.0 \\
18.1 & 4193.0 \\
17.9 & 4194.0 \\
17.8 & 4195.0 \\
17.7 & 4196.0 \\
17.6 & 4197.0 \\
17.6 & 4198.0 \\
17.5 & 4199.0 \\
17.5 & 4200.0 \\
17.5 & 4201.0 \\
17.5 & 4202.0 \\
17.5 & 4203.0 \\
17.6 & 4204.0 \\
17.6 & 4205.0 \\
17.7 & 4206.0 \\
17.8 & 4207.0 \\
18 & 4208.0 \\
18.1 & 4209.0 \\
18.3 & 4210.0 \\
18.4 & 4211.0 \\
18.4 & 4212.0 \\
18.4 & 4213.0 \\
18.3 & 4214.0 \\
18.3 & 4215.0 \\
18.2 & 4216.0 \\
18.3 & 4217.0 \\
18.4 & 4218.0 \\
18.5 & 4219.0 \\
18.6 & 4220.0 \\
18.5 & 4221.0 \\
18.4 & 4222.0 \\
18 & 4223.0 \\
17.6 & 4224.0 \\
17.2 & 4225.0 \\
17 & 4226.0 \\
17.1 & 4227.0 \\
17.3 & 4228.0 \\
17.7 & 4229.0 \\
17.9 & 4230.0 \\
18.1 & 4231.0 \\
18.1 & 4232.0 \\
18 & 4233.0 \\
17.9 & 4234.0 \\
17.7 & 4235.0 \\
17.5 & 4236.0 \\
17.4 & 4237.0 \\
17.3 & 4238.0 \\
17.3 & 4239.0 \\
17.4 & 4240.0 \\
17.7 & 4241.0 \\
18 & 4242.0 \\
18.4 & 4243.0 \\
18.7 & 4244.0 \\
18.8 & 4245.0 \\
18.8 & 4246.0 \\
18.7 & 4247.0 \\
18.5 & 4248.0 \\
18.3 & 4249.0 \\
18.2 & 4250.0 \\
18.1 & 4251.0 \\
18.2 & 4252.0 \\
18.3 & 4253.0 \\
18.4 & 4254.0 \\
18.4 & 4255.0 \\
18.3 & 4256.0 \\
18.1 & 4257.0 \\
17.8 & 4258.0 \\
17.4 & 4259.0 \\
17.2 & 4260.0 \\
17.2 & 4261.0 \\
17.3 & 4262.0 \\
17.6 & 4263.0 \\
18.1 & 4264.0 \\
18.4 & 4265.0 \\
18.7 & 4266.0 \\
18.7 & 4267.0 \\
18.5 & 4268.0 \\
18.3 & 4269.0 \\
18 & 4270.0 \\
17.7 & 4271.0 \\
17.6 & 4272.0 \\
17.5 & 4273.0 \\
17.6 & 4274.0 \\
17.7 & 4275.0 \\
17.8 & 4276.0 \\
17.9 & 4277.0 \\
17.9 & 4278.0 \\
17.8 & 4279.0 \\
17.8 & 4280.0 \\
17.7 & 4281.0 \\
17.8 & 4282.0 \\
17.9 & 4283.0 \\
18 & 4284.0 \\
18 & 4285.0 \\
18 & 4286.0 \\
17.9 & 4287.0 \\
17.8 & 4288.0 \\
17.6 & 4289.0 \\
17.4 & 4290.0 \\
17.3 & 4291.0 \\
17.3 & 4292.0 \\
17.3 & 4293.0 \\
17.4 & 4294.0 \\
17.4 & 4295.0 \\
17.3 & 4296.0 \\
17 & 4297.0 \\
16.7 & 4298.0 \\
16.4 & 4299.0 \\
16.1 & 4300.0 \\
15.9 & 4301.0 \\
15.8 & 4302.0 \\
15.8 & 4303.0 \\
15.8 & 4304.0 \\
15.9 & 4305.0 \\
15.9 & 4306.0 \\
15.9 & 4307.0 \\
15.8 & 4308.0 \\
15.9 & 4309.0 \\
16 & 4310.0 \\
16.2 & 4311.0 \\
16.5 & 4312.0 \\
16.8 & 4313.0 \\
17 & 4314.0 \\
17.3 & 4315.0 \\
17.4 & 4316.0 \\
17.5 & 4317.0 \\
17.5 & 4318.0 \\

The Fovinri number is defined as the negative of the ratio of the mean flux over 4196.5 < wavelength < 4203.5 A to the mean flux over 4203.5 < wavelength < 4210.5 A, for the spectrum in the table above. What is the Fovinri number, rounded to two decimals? -0.98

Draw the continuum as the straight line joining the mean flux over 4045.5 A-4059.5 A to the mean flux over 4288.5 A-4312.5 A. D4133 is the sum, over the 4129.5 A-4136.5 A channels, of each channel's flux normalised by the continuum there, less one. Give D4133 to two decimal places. -0.16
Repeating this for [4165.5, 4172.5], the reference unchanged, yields 0.22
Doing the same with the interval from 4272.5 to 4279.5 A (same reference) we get 0.43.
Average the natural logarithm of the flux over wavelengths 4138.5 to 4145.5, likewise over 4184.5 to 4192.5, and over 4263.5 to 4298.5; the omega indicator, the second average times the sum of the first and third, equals 16.8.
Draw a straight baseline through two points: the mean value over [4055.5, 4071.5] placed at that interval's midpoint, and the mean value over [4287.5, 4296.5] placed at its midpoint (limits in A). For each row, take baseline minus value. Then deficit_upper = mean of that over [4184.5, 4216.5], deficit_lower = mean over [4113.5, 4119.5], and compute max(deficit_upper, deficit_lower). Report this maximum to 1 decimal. 0.2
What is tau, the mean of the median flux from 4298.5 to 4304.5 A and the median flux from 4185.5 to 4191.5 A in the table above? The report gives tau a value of 17.1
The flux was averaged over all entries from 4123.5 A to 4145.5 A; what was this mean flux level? 17.8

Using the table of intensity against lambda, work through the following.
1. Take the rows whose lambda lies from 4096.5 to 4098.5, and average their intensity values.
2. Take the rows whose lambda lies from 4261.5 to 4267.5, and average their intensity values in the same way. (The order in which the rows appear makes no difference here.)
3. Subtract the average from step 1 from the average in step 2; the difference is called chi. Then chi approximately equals 4.5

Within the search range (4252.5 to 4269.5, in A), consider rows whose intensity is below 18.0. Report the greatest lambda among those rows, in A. 4263.0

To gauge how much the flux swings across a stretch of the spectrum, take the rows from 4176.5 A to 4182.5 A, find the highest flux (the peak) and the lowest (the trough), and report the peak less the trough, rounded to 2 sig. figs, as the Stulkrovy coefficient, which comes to 0.50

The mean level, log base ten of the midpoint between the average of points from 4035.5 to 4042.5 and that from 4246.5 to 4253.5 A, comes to 1.27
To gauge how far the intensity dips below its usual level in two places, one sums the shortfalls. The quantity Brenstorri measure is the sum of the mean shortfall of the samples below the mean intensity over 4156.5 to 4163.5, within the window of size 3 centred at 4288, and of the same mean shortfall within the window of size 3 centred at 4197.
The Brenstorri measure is 1.43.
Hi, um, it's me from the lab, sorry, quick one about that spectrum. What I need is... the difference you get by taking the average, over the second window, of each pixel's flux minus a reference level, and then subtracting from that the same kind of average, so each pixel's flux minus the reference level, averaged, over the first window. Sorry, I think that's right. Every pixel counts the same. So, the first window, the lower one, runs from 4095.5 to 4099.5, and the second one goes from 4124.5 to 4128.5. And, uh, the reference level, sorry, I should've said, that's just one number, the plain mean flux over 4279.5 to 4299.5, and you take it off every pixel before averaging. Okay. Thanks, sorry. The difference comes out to 3.8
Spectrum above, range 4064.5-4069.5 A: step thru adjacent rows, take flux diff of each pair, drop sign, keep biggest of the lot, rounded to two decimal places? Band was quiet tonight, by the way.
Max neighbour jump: 0.40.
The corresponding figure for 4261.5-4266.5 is 0.50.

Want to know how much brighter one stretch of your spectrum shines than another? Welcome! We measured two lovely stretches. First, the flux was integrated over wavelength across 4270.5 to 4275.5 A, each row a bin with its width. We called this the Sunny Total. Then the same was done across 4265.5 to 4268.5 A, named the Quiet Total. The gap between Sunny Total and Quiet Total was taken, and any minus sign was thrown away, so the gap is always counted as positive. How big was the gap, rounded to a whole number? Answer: 32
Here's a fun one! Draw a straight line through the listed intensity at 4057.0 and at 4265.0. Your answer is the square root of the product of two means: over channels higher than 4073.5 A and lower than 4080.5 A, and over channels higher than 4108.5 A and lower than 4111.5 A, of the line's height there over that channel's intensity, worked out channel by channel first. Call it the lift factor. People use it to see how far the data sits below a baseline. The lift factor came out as 1.02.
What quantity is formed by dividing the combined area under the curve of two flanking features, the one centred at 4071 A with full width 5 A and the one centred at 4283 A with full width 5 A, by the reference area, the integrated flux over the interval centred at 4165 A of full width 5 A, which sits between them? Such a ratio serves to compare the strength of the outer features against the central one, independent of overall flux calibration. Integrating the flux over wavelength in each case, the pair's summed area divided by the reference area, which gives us 1.97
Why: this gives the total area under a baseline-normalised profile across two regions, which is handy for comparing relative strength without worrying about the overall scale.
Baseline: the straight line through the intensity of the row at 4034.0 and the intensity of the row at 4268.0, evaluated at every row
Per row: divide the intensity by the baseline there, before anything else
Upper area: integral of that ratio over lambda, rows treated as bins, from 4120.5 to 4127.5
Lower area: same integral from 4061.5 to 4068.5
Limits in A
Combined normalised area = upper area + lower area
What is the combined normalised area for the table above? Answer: 13.2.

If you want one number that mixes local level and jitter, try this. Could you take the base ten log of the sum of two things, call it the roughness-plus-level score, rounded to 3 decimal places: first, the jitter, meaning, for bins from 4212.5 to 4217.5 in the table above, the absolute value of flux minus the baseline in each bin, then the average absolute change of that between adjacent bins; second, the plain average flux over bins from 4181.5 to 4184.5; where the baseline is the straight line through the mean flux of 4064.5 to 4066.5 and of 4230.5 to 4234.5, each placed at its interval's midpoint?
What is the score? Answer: 1.264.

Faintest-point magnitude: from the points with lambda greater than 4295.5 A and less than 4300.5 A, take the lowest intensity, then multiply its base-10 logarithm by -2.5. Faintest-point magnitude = -3.02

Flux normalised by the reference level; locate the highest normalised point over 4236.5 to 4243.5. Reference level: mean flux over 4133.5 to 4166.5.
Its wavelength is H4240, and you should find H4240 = 4243.0 A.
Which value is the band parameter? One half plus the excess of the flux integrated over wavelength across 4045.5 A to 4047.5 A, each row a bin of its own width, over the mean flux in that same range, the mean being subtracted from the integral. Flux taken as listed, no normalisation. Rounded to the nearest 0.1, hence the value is 19.2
